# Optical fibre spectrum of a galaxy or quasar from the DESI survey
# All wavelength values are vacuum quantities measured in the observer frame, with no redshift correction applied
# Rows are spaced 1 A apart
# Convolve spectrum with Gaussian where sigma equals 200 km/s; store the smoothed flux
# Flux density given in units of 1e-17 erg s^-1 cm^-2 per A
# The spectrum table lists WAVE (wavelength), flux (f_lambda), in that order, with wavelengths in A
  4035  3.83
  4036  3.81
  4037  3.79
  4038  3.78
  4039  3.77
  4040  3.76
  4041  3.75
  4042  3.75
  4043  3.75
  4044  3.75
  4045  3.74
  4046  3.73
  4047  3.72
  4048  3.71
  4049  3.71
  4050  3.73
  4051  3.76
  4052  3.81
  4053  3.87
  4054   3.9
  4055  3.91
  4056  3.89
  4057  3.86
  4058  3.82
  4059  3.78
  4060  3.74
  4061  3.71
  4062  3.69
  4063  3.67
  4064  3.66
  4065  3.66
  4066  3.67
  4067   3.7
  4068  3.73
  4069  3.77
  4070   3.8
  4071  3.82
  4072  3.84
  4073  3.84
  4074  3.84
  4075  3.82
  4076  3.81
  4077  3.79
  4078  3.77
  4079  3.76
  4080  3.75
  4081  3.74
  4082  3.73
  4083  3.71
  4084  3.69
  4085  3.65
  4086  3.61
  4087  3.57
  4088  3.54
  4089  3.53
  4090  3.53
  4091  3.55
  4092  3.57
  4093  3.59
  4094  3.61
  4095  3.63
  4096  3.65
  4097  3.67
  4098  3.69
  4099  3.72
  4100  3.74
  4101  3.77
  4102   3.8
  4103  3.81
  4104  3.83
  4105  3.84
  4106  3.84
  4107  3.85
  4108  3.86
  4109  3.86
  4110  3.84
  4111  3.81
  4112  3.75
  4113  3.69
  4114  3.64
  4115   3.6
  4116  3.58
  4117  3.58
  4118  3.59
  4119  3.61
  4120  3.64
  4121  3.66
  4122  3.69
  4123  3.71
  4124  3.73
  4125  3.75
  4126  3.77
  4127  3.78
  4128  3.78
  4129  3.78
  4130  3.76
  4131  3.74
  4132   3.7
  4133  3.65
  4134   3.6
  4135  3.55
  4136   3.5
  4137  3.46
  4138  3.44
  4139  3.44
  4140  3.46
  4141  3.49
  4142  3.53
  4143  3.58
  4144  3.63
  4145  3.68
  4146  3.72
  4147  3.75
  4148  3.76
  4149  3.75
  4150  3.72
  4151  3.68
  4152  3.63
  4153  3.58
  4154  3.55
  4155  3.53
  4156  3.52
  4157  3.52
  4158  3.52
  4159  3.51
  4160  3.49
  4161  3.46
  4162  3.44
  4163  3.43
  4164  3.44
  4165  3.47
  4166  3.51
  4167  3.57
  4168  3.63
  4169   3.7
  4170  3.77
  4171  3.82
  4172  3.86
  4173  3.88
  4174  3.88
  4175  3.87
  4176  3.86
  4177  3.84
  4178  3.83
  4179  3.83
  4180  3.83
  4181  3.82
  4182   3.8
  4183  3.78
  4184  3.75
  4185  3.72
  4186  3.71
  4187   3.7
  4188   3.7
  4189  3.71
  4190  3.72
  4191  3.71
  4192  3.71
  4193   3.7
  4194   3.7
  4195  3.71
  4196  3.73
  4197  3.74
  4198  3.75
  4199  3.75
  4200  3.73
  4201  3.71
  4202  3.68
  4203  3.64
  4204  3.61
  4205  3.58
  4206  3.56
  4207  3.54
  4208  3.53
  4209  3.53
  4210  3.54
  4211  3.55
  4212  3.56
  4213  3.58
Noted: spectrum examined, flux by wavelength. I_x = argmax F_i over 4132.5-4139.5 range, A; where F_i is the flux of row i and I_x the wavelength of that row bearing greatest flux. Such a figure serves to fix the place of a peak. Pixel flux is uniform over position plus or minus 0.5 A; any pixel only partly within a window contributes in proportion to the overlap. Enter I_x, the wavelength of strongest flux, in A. 4133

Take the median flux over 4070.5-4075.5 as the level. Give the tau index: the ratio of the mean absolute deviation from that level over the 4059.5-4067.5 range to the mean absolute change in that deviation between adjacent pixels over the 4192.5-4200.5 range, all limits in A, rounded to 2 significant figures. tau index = 15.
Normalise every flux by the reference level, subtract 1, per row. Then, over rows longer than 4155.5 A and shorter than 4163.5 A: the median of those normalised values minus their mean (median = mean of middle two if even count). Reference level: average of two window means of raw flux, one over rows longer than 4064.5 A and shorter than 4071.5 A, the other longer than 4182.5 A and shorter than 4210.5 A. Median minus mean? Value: 0.0037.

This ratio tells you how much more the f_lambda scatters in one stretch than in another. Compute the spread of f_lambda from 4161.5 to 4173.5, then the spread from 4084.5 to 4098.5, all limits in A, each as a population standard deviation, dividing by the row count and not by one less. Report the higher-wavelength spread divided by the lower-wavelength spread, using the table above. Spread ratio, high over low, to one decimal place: 3.2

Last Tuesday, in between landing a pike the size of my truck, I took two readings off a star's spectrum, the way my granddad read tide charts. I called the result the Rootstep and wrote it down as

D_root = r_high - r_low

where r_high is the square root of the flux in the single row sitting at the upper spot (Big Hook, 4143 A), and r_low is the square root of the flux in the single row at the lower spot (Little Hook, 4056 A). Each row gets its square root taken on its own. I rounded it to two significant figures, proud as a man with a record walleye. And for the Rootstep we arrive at -0.080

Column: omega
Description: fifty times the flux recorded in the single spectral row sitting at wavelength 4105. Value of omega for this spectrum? 192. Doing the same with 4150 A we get 186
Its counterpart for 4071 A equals 191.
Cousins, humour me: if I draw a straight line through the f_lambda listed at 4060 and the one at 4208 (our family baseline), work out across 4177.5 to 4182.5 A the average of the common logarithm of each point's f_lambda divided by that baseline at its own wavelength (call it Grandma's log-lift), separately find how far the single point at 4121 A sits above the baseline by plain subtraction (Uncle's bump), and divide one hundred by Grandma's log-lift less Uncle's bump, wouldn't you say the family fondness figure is 4329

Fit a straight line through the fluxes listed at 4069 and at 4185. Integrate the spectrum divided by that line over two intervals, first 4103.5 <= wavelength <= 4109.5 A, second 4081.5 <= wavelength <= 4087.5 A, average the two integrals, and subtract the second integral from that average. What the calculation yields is 0.16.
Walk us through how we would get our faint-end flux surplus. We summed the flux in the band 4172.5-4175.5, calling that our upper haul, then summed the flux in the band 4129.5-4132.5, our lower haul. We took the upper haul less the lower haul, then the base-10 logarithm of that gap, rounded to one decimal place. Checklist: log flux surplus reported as -0.4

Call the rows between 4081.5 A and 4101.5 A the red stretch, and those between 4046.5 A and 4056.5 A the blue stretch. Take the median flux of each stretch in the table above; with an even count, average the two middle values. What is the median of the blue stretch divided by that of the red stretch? 1.04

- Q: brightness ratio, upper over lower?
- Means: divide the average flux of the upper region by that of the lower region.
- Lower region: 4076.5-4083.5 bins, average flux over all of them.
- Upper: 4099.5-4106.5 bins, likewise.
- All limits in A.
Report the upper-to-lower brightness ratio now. 1.01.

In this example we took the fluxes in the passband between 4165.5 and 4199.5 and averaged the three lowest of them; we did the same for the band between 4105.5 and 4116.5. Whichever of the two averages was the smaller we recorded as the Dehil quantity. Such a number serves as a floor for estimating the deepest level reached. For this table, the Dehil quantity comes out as 3.57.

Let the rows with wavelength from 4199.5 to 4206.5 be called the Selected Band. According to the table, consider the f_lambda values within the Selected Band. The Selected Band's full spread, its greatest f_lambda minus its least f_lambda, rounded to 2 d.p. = 0.17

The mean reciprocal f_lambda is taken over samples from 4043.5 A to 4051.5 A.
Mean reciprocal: 0.268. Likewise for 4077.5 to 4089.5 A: 0.273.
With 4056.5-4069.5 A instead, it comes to 0.268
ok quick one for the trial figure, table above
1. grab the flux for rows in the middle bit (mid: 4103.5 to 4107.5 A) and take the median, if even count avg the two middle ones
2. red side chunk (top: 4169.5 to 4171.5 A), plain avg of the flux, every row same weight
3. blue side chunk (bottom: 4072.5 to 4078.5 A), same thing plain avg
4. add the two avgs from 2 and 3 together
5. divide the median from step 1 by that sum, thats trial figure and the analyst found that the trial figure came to 0.505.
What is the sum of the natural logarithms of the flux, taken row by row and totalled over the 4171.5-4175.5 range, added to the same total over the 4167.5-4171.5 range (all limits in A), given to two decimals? 10.68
